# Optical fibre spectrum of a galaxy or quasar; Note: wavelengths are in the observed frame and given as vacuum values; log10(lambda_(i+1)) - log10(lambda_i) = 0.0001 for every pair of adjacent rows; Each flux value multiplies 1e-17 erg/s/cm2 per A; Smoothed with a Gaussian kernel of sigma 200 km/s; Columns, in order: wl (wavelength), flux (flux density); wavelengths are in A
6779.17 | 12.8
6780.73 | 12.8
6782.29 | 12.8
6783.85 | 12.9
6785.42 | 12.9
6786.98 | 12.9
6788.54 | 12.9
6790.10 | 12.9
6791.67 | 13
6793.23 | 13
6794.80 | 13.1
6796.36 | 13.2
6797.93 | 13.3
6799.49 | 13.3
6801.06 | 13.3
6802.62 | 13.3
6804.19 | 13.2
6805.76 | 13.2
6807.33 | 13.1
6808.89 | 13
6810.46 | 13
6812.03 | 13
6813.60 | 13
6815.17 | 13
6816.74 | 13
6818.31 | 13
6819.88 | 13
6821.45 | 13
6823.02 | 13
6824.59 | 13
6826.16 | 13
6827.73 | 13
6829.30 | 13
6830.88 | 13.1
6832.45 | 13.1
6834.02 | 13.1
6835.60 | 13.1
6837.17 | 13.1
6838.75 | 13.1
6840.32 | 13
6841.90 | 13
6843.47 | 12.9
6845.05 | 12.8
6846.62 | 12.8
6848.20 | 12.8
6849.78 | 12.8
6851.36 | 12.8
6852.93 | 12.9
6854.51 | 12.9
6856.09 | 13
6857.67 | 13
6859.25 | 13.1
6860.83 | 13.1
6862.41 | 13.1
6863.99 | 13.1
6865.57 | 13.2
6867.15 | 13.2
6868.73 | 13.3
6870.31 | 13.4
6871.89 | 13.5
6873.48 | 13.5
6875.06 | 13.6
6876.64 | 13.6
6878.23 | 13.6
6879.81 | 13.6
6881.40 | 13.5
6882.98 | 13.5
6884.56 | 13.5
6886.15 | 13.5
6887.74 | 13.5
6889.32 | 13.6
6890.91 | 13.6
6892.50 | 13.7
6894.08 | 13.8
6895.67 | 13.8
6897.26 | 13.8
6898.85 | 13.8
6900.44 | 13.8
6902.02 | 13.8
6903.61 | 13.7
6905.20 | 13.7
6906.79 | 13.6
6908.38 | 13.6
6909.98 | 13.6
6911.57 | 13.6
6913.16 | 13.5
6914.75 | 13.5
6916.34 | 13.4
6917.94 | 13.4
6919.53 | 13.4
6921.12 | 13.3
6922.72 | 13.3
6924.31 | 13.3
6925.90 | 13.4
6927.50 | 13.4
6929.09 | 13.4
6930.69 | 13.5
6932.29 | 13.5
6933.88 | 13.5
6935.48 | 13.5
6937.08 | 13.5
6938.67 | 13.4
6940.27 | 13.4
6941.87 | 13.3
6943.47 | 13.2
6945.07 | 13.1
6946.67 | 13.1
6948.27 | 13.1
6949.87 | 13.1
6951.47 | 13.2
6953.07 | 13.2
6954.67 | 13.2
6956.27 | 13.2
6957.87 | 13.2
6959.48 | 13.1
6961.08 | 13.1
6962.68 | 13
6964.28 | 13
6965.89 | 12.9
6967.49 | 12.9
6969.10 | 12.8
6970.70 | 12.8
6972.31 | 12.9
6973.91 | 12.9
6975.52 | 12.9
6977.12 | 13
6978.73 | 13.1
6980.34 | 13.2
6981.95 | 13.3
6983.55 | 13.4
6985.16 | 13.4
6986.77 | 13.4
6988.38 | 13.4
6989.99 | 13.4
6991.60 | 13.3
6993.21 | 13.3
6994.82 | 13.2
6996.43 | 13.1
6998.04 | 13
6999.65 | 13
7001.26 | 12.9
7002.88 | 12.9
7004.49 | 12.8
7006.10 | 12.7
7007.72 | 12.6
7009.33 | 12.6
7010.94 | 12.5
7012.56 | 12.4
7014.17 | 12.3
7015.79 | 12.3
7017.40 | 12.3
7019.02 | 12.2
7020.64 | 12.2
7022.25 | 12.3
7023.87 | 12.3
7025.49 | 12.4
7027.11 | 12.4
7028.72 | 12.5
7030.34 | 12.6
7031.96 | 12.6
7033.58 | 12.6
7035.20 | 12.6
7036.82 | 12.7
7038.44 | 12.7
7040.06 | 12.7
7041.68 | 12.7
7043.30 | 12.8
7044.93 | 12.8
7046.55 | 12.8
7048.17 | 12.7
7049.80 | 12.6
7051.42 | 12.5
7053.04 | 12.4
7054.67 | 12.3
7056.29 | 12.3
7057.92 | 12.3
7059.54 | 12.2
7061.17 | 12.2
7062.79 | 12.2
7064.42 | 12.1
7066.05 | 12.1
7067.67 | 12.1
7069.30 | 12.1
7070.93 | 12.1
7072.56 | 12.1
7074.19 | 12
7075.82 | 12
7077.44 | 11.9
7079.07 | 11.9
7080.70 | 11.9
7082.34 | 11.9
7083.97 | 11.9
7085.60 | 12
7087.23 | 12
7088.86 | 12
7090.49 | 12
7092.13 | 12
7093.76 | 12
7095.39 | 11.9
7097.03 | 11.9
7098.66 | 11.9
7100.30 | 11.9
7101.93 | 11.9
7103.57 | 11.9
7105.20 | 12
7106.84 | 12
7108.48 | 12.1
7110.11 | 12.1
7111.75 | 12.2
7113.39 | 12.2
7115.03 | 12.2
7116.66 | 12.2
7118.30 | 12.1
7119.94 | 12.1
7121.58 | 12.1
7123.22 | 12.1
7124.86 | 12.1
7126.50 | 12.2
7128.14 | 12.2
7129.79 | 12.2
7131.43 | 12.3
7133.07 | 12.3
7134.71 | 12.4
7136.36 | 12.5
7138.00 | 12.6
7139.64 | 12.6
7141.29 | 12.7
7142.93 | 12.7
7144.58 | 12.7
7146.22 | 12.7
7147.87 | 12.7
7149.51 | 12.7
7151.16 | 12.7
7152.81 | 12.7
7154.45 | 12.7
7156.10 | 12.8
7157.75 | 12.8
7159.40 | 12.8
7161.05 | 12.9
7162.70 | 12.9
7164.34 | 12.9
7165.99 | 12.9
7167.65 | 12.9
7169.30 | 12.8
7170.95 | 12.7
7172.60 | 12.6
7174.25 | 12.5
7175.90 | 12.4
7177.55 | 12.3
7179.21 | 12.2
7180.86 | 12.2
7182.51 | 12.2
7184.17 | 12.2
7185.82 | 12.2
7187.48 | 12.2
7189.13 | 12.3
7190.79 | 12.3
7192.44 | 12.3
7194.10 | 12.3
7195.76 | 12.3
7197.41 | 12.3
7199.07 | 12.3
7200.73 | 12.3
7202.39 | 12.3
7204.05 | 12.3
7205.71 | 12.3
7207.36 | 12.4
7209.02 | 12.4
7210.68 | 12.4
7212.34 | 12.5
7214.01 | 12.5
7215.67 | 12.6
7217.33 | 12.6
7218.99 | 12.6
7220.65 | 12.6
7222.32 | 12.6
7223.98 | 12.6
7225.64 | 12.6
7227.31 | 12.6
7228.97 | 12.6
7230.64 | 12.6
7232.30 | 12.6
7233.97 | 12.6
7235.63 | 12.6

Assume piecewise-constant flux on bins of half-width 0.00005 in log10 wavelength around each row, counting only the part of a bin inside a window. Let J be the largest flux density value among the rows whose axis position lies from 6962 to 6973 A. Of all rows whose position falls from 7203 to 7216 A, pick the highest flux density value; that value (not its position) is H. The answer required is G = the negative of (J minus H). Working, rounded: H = 12.6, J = 13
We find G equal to -0.4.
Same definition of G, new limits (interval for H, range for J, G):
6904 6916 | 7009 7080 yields 0.9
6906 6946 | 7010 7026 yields 1.1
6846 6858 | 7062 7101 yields 0.8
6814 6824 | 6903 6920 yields -0.7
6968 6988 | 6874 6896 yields -0.4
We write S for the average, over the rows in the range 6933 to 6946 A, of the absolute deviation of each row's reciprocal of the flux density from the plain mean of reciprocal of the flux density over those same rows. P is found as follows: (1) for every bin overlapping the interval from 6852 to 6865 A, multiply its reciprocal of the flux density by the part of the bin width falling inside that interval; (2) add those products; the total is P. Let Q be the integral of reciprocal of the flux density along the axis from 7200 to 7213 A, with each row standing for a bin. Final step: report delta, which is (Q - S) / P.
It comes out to 1.05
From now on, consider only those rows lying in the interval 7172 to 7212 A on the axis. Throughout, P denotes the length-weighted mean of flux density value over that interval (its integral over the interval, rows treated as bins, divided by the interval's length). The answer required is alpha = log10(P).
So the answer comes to 1.09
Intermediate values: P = 12.3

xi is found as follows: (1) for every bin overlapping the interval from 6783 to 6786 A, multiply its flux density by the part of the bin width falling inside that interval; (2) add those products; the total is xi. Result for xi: 39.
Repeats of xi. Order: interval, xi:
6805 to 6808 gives 39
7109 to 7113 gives 49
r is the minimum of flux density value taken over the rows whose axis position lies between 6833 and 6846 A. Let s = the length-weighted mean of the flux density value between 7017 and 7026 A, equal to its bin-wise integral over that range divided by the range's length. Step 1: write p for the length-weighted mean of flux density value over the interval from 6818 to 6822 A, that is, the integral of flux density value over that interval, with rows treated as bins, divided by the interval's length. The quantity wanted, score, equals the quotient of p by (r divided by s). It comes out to 12.5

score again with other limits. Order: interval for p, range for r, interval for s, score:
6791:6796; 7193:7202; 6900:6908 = 14.6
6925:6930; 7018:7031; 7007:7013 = 13.8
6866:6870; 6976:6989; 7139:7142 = 12.9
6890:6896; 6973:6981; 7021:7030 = 13.2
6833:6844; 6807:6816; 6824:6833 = 13.1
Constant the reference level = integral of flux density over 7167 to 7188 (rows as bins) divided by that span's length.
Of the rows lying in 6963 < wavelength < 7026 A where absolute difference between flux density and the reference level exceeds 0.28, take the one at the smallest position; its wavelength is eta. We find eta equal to 6964.28 A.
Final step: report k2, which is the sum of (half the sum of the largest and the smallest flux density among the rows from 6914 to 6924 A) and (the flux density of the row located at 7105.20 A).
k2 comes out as 25.4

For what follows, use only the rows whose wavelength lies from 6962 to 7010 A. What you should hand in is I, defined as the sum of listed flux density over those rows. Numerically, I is 391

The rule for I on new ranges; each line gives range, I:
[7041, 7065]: 187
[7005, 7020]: 112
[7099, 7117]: 133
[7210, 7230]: 151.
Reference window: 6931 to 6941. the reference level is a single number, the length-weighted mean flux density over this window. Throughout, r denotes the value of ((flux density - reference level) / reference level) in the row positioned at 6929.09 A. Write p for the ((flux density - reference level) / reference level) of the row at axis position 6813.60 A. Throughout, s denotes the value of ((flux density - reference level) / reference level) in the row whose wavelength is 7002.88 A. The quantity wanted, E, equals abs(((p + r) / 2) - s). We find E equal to 0.02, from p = -0.03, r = -0.01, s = -0.04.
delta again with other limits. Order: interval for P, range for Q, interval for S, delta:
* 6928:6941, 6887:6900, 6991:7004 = 0.98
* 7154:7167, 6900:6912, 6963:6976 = 0.87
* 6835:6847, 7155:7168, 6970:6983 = 1.09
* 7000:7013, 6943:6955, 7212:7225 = 0.89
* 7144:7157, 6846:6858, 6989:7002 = 0.91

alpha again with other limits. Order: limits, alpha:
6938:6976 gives 1.12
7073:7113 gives 1.08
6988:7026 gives 1.10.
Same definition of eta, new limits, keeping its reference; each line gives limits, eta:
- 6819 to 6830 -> 6819.88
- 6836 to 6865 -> 6837.17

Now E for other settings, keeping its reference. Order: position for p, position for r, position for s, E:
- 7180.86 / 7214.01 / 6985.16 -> 0.08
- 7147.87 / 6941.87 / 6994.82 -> 0.01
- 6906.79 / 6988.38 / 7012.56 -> 0.08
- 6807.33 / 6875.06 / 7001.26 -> 0.03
